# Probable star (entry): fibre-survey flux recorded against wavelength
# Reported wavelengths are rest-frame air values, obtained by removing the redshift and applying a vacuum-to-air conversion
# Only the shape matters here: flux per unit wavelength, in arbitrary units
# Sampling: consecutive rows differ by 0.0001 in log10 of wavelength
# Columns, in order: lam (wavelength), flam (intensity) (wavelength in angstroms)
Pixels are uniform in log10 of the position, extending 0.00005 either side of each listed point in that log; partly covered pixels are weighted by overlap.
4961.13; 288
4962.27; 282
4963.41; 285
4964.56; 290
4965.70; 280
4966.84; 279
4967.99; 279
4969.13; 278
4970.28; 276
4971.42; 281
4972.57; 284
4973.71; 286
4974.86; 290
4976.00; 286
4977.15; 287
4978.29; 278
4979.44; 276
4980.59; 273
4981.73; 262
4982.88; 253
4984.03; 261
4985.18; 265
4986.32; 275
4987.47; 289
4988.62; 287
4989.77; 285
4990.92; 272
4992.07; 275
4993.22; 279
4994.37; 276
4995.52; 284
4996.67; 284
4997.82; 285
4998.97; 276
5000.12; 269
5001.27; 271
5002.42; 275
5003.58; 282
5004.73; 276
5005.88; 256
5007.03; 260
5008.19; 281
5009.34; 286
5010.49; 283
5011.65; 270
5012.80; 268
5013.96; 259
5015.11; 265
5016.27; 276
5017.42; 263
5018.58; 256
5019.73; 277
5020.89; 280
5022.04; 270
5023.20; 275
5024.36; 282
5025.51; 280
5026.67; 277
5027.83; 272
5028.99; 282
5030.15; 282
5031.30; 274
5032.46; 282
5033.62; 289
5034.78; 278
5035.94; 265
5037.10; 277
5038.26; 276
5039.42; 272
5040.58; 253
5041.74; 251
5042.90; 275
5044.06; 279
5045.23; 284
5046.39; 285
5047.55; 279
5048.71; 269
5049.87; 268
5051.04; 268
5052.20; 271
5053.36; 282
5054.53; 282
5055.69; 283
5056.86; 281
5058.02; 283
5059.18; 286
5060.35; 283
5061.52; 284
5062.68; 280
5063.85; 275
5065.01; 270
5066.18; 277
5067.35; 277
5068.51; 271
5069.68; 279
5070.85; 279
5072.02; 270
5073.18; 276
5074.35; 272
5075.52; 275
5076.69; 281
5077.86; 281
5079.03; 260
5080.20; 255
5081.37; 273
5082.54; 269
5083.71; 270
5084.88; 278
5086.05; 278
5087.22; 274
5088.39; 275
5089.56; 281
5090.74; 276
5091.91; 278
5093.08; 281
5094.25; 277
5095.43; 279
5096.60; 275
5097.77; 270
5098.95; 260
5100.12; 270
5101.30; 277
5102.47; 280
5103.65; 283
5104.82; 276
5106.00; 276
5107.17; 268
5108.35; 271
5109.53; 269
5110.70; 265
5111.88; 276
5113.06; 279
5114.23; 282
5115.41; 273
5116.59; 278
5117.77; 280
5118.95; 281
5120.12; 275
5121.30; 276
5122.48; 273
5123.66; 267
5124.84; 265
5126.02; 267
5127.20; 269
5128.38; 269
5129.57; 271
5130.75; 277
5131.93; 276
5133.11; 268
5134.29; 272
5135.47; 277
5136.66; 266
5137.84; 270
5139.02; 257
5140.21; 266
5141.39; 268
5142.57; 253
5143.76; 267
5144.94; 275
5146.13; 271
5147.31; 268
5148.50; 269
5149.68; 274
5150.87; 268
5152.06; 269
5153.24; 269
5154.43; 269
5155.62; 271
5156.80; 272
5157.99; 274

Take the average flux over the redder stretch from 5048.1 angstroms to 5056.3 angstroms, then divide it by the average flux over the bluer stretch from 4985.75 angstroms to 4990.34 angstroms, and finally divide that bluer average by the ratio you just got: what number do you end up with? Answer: 293.6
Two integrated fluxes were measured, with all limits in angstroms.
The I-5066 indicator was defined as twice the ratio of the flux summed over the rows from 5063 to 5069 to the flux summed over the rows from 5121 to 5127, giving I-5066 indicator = 2.03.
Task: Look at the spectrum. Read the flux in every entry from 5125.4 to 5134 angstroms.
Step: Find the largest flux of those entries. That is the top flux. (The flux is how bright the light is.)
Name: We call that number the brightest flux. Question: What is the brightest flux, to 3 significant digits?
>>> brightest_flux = 277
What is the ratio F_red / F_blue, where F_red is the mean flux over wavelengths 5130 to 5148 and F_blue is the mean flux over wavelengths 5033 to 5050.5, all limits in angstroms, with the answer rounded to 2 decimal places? 0.98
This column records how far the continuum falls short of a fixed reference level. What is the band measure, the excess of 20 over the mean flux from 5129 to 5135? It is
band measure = -253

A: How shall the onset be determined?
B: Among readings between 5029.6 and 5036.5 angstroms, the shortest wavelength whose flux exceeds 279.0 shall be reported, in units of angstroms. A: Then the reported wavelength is 5030.15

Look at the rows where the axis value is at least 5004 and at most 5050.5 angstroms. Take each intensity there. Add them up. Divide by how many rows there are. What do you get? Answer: 273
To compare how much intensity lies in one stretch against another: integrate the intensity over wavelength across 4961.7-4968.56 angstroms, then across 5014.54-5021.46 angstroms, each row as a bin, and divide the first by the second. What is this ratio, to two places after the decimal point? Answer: 1.04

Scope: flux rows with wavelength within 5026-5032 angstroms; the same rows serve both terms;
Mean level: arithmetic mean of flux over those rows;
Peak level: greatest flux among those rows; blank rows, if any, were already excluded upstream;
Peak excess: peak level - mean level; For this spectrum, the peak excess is 4.6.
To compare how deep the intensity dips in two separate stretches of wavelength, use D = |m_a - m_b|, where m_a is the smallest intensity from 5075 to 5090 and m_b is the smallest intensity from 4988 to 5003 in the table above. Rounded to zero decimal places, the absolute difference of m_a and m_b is 14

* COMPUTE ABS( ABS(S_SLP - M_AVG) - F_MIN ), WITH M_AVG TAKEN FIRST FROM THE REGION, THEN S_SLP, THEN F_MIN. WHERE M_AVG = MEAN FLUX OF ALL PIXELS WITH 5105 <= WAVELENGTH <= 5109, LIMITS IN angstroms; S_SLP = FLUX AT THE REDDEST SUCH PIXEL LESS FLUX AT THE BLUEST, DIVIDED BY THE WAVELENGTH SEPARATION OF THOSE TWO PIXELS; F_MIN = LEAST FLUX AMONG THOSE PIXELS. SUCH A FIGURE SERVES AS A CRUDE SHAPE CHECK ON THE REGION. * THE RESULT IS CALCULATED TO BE 5.8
